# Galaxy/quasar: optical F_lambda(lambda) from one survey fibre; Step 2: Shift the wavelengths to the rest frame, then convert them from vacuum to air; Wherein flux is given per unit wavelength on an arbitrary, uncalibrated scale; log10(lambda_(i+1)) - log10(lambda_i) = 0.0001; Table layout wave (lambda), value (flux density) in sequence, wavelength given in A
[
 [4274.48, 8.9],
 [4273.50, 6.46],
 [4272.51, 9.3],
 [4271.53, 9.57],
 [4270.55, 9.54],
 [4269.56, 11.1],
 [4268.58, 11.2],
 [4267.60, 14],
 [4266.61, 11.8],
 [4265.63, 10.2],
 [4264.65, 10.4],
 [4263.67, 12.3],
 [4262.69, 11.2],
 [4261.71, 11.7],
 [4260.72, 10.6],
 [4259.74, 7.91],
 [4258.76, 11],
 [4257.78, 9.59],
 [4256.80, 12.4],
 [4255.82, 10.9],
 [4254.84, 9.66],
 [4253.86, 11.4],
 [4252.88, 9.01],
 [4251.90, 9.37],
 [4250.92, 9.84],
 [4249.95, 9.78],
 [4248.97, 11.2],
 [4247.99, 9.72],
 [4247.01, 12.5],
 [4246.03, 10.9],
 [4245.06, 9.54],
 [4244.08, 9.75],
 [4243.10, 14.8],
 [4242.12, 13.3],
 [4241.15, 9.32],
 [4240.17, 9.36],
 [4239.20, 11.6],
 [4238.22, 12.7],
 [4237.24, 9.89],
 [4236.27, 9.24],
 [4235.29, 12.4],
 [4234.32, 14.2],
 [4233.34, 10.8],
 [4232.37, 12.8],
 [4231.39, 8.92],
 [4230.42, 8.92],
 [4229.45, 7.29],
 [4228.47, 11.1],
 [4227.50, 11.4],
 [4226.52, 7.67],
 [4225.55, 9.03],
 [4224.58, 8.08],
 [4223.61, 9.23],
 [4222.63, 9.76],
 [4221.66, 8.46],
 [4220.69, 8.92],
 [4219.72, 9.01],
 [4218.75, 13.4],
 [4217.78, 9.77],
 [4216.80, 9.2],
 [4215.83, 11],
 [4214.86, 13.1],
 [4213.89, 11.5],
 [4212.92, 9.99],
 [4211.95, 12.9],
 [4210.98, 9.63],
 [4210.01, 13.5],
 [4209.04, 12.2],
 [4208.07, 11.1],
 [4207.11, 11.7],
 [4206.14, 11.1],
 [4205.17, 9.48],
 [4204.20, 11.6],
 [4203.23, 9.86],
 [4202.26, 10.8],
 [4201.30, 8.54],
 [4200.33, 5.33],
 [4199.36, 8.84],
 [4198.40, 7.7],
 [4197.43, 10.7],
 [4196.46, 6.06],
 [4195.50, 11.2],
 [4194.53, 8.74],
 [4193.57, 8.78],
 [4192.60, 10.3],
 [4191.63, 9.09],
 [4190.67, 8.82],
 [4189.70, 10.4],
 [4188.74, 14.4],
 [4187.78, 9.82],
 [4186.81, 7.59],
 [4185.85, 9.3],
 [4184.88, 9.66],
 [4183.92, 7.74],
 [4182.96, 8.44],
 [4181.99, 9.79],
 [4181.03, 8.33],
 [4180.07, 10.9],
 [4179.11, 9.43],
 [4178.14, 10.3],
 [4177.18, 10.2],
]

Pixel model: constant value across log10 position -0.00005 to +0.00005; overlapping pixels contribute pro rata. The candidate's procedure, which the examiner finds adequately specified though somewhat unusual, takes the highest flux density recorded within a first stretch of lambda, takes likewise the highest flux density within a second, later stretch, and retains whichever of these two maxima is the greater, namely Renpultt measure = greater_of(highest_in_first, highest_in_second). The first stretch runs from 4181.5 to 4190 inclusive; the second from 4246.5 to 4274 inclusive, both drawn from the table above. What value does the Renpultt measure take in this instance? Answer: 14.4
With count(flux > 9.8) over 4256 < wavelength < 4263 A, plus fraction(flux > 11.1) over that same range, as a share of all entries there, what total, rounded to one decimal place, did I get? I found 5.4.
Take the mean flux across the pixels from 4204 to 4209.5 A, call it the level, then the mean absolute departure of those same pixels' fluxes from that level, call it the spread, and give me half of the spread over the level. 0.028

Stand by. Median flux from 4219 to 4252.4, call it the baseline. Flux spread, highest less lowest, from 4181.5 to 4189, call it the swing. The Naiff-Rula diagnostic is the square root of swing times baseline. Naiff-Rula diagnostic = 8.2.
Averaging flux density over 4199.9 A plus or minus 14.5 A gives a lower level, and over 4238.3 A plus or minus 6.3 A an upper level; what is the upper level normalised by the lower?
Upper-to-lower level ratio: 1.15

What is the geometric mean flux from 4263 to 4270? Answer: 11.5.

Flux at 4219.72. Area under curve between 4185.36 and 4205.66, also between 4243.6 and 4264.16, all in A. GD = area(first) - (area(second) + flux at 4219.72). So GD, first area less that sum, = -34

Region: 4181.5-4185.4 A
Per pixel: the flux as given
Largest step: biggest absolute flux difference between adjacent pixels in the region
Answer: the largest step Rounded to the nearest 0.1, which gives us 1.9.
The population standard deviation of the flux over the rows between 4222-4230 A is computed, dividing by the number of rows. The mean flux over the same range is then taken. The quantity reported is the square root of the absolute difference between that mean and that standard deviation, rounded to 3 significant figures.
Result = 2.79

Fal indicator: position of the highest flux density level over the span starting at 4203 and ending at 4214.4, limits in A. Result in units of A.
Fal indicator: 4210.01 A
